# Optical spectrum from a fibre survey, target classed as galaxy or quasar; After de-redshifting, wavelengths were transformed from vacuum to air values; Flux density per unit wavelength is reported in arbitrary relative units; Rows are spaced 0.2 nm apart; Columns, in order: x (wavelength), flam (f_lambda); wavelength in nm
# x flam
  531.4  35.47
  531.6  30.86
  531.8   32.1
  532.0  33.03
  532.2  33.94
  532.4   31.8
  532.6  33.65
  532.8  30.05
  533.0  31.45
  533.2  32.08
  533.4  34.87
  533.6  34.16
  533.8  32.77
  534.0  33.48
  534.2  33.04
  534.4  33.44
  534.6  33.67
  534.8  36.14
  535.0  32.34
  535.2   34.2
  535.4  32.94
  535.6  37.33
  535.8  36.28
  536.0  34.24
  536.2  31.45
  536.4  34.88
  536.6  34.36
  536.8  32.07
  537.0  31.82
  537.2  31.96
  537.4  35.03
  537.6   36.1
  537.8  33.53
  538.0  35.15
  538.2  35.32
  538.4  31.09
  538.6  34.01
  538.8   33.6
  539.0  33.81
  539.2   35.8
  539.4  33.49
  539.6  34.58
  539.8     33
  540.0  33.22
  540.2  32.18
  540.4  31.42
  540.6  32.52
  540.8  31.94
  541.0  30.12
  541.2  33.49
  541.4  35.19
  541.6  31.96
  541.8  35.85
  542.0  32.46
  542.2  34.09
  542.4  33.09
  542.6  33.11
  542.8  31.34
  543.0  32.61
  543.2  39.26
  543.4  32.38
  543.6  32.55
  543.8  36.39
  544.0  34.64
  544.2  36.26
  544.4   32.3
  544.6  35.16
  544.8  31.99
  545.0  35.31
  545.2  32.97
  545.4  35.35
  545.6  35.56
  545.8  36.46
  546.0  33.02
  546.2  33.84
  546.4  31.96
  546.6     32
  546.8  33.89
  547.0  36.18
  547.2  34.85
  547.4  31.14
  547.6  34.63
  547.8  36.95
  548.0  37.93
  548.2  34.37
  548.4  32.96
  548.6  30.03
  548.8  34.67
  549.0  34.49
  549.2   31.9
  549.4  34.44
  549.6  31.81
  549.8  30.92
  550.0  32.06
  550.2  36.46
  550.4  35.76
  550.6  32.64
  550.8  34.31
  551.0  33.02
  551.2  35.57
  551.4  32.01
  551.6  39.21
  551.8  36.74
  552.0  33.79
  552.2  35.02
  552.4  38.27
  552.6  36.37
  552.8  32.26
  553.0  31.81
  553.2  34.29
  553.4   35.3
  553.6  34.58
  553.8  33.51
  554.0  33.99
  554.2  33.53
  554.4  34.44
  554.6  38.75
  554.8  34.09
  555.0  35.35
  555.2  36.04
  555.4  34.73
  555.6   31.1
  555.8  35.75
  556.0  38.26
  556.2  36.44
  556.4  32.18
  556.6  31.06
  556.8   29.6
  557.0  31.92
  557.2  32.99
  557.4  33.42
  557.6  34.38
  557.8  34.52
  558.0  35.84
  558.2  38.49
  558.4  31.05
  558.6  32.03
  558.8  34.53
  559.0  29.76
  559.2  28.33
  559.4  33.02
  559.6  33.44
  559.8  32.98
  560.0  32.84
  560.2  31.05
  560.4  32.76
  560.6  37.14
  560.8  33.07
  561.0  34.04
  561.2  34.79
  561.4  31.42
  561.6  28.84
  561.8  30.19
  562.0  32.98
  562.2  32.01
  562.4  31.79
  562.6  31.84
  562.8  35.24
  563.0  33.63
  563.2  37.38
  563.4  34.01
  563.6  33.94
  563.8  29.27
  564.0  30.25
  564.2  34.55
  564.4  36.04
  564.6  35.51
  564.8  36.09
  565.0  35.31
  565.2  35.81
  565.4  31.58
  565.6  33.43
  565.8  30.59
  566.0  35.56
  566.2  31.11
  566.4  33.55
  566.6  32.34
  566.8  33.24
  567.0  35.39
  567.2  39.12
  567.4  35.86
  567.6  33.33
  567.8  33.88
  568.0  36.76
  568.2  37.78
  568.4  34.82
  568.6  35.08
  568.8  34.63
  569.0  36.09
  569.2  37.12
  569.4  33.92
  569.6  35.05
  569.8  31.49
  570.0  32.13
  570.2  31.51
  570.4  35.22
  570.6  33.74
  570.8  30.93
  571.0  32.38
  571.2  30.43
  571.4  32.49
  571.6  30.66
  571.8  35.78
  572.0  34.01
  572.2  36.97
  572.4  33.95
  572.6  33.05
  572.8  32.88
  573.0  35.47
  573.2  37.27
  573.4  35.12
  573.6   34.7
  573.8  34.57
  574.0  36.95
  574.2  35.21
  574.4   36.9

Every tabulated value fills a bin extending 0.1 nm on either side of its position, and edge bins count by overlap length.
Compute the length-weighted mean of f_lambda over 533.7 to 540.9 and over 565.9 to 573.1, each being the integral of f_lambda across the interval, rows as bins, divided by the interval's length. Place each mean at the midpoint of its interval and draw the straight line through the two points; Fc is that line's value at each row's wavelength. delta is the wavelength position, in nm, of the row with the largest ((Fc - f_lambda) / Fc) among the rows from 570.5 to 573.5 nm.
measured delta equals 571.2 nm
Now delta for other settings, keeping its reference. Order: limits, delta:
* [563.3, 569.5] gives 563.8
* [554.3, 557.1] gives 556.8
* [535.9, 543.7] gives 541.0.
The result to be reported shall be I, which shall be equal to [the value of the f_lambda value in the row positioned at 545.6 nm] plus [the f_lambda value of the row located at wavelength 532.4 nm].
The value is 67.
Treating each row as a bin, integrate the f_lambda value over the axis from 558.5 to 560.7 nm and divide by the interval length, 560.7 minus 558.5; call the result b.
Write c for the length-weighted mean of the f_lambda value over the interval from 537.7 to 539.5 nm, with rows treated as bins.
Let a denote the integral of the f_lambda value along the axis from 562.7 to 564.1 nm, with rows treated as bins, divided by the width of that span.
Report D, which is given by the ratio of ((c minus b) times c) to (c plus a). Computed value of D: 0.73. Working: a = 33.4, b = 32.5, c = 34.0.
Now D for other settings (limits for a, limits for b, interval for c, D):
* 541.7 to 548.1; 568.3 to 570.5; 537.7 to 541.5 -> -0.46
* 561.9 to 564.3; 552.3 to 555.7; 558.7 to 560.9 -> -0.98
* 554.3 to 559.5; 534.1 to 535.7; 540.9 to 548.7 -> -0.10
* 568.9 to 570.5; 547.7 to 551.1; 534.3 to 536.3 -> 0.20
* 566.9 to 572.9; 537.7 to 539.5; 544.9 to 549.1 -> 0.12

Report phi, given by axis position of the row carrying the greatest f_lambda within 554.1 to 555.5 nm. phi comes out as 554.6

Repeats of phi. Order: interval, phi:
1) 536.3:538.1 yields 537.6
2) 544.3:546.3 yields 545.8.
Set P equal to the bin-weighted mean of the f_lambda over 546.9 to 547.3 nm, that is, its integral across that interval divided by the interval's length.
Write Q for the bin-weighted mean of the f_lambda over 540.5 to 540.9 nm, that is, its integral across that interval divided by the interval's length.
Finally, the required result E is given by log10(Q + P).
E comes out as 1.83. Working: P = 36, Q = 32.2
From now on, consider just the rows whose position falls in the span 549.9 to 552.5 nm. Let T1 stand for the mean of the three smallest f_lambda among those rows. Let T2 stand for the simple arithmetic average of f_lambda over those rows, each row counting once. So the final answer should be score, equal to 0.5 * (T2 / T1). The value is 0.543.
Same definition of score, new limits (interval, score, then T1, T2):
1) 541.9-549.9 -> 0.552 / 30.7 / 33.9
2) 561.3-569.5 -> 0.576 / 29.4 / 33.9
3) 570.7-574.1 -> 0.554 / 30.7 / 34.0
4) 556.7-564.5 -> 0.572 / 28.8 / 33.0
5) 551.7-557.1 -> 0.563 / 30.6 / 34.4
